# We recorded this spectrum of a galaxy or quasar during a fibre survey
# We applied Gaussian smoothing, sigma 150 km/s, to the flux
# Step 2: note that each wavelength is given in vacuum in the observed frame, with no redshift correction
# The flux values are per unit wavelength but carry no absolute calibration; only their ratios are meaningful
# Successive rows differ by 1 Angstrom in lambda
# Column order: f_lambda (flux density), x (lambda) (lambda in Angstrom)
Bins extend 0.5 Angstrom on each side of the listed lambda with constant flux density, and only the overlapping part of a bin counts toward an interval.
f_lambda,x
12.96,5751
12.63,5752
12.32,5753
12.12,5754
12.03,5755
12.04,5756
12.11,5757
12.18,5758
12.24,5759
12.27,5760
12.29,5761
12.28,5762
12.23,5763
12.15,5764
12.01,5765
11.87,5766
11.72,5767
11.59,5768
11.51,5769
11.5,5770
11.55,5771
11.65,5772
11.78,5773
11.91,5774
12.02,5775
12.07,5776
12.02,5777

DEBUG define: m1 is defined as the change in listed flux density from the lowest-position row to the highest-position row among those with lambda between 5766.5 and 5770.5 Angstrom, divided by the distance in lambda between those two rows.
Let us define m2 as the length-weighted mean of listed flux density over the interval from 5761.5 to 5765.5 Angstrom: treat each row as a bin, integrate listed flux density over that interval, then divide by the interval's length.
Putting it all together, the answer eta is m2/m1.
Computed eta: -166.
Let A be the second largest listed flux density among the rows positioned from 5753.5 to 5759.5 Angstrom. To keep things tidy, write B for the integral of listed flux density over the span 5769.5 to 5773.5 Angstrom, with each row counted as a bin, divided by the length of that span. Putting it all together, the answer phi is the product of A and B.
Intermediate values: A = 12.18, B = 11.6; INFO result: 141.5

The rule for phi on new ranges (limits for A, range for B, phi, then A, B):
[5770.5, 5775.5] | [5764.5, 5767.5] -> 141.3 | 11.91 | 11.9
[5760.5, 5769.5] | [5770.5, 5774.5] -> 144.0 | 12.28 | 11.7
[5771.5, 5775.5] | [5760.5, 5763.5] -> 146.1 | 11.91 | 12.3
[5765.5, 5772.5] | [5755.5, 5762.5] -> 143.0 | 11.72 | 12.2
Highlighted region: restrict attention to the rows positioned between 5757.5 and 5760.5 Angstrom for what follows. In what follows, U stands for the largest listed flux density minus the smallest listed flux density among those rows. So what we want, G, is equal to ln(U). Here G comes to -2.4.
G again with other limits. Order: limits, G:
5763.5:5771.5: -0.4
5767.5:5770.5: -2.4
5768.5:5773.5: -1.3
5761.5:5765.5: -1.3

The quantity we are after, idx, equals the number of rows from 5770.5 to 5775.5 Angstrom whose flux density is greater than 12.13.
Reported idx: 0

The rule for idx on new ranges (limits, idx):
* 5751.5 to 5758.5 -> 3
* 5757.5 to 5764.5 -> 7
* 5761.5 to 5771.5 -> 3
